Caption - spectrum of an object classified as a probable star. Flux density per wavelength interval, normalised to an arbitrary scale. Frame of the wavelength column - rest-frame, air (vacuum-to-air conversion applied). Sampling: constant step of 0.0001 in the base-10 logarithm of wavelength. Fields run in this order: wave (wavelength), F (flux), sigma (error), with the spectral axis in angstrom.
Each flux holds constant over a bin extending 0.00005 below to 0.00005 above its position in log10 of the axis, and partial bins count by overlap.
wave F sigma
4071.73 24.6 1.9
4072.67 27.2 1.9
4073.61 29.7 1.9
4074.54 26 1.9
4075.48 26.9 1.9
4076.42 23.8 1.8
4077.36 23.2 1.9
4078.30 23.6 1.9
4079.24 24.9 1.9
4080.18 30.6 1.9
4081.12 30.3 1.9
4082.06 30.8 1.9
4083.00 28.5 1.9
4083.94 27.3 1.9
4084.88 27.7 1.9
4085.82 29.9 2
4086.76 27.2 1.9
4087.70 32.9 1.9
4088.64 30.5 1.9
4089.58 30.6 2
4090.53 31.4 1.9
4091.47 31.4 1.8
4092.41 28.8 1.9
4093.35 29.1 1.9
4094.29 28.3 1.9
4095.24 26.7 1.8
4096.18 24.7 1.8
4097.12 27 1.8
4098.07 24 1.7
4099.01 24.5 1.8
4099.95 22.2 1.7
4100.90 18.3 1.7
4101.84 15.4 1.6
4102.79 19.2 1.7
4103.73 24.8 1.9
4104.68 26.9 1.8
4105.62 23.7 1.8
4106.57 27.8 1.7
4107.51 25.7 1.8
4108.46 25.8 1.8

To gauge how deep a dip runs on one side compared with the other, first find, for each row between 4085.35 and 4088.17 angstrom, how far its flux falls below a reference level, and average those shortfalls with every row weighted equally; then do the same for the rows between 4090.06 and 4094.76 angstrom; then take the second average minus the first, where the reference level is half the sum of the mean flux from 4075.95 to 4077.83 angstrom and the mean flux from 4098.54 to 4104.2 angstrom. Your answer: 0.2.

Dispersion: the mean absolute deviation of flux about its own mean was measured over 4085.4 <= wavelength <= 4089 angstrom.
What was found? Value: 1.6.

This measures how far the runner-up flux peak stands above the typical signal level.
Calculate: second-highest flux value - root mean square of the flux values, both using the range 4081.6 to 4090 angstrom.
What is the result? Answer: 1.3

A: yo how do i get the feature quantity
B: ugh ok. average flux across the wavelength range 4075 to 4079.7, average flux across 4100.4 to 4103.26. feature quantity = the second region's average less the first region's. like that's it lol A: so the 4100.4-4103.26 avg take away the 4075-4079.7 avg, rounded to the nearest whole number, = -7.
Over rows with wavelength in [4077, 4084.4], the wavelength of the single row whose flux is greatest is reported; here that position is 4082.06 angstrom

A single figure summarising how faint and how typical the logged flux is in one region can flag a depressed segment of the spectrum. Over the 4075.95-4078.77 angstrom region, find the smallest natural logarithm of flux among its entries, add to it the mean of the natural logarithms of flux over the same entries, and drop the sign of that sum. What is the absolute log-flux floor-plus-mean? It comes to 6.3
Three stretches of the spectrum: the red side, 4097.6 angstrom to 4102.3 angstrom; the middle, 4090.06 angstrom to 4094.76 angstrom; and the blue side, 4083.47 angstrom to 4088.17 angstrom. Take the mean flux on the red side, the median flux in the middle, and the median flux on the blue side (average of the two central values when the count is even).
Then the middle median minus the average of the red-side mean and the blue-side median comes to 4.8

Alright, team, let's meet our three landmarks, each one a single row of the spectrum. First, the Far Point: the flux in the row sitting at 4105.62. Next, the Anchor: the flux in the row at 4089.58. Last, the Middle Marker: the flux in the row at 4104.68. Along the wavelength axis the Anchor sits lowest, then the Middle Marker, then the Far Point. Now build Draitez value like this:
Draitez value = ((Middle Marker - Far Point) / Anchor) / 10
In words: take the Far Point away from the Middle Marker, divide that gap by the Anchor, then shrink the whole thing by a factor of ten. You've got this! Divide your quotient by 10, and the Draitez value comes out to 0.010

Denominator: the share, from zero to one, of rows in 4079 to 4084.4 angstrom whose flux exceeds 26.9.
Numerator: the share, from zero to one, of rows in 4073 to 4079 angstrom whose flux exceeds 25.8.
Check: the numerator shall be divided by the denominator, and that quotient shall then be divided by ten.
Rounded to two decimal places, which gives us 0.06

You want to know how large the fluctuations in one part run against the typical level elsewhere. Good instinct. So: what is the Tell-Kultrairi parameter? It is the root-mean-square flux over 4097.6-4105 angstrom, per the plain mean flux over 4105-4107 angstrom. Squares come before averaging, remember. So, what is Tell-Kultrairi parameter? 0.86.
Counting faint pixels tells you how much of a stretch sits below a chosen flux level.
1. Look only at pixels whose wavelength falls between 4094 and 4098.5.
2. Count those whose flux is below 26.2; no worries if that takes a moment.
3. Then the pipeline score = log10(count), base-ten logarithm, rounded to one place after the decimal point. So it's 0.3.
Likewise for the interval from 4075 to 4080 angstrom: 0.6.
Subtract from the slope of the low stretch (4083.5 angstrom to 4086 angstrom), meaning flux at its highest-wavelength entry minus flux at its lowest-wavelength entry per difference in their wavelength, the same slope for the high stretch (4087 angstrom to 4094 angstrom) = 2.1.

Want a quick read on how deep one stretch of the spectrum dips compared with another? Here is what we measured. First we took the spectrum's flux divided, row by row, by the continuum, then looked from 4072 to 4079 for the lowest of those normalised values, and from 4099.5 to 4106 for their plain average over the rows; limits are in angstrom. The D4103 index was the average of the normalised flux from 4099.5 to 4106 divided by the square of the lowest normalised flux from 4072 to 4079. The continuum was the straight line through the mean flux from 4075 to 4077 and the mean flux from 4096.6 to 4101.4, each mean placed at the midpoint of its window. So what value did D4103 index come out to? 1.1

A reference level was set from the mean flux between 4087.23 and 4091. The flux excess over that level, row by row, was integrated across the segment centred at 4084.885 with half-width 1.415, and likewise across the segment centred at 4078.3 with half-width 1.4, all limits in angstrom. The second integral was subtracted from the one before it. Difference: 12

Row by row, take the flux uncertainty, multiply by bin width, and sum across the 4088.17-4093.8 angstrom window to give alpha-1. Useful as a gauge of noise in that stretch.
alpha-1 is 10.7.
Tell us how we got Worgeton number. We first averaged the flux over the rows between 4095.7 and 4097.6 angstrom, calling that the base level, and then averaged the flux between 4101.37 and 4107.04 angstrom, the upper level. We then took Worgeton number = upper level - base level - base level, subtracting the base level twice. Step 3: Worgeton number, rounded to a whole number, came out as -29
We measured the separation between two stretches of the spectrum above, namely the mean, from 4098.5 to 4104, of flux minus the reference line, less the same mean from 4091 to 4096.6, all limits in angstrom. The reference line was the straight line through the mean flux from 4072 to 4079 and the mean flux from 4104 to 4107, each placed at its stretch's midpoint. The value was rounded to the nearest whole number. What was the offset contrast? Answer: -8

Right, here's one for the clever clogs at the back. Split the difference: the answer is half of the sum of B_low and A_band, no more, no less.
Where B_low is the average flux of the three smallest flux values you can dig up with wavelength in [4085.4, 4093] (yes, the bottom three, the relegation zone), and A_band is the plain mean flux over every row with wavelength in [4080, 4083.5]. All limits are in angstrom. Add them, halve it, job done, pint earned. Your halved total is 29.3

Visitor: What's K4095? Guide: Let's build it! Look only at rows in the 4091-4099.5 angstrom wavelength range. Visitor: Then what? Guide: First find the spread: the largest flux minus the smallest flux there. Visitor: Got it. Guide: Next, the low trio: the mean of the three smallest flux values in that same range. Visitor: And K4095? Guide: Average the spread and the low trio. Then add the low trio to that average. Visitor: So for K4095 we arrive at 40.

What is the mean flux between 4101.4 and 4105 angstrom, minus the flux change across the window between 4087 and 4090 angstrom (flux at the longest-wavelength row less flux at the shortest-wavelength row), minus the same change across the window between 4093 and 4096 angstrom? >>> 26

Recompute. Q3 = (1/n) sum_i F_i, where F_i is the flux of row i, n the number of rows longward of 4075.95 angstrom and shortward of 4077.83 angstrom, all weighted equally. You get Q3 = 23.5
